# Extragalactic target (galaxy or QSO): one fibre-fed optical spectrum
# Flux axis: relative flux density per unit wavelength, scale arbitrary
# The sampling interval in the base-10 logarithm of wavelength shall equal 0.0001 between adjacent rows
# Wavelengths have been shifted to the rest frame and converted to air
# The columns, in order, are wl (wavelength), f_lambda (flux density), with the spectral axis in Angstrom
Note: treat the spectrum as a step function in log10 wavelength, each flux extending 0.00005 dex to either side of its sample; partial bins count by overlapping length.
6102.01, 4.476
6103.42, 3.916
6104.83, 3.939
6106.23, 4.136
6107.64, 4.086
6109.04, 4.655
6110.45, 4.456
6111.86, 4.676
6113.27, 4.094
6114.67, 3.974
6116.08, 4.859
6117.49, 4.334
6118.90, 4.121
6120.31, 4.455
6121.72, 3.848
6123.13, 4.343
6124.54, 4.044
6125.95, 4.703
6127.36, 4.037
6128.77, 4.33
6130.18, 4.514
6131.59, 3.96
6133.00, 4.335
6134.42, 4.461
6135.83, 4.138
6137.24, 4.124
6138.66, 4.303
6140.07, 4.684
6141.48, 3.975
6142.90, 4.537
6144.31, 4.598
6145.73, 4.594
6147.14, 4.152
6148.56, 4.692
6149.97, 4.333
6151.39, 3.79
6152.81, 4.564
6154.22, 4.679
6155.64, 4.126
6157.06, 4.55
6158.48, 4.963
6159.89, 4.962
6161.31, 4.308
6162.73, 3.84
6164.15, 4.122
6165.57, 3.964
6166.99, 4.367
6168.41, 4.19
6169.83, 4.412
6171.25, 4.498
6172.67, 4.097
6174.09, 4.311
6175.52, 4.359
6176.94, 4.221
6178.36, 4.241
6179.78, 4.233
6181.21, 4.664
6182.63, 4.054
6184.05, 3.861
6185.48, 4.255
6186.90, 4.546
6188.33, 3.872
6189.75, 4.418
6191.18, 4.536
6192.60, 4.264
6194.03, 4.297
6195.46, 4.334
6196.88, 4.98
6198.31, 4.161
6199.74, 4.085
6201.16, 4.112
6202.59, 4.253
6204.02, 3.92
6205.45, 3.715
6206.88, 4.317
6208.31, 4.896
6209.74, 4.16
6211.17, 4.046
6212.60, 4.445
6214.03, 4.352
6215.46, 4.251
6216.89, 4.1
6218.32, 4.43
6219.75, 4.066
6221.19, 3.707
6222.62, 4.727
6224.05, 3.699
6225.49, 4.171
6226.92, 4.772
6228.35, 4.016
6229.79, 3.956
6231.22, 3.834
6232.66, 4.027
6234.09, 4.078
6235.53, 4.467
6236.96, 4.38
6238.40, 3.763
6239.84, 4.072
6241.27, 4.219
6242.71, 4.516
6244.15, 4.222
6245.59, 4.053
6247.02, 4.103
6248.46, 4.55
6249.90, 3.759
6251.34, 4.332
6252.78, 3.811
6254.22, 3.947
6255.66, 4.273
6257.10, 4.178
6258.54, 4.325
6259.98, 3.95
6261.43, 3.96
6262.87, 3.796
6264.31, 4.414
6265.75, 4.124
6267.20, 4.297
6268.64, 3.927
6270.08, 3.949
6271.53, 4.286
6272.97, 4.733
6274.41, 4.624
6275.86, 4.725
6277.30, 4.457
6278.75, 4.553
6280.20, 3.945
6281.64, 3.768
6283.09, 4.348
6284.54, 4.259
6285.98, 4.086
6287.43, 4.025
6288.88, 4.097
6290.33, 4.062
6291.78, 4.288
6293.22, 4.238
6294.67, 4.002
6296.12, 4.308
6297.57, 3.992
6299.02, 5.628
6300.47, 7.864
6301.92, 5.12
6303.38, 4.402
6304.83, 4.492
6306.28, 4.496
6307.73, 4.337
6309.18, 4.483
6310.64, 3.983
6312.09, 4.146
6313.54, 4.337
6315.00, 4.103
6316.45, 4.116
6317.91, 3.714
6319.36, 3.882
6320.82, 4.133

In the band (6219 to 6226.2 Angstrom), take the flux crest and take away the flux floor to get 1.03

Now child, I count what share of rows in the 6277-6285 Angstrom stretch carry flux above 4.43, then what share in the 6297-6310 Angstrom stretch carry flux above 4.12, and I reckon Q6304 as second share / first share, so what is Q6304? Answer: 2.7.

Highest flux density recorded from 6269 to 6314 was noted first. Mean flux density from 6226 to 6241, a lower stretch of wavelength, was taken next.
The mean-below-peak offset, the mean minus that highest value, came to -3.7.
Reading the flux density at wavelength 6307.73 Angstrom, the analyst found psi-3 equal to 4.337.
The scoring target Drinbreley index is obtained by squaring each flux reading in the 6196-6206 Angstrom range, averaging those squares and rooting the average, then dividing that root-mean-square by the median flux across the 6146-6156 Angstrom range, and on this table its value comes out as 0.967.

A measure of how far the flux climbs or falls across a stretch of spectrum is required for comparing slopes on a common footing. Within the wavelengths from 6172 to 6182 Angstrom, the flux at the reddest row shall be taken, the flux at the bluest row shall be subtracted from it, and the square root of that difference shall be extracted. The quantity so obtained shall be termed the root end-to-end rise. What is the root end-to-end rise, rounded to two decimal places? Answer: 0.75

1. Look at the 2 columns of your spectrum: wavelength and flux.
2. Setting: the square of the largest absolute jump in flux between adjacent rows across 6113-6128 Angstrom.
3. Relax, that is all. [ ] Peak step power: 0.8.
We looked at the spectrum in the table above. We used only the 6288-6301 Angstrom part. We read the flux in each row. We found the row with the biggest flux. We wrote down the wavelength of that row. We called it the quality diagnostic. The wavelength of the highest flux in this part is 6300.47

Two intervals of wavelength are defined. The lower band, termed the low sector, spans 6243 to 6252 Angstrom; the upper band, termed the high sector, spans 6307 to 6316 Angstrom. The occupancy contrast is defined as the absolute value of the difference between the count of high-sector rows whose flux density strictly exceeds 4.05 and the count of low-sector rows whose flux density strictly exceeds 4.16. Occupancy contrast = 2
